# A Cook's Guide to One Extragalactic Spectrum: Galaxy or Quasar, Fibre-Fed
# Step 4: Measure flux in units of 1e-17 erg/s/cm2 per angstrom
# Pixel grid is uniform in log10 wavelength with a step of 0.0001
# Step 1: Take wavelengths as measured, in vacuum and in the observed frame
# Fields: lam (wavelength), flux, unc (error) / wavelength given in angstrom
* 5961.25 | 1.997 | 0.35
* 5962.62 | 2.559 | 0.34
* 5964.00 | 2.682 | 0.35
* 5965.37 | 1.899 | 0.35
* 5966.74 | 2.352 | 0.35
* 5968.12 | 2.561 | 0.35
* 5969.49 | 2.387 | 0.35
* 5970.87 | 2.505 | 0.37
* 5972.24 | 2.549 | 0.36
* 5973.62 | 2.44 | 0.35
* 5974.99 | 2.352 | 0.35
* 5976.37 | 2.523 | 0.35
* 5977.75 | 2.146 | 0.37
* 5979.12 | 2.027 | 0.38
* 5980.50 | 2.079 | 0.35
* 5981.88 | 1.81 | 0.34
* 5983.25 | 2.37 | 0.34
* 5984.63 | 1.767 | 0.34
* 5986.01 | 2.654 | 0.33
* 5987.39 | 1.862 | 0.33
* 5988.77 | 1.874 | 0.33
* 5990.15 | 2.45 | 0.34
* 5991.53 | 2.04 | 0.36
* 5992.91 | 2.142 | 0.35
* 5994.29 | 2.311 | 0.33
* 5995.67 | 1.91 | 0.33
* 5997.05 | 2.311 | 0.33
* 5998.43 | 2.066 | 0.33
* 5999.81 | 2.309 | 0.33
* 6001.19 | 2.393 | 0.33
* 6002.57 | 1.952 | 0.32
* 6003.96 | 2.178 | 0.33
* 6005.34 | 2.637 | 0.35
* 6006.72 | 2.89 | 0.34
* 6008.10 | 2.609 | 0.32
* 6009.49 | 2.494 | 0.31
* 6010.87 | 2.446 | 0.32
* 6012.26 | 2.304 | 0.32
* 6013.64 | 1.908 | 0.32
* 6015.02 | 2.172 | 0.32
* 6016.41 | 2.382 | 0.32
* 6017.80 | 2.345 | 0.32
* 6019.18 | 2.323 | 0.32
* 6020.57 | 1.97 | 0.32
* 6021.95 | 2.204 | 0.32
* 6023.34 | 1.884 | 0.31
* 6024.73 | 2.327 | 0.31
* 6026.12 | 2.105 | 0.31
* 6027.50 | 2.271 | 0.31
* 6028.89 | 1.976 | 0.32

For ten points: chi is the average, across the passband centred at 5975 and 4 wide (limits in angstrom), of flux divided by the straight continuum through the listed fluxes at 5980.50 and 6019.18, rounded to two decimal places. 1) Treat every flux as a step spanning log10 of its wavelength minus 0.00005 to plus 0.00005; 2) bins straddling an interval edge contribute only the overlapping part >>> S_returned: 1.19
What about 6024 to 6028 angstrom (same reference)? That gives 0.94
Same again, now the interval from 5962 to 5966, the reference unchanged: 1.21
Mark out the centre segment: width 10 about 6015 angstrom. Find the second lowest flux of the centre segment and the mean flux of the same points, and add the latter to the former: 4.44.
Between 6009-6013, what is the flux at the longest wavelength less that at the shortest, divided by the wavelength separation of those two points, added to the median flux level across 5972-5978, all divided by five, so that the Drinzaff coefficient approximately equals 0.47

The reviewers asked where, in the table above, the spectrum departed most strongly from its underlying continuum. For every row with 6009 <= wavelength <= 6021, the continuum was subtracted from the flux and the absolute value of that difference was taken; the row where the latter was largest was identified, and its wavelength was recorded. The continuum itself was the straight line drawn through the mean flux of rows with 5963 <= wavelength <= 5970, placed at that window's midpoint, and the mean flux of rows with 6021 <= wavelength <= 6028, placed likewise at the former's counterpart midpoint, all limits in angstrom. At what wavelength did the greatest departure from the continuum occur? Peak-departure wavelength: 6013.64 angstrom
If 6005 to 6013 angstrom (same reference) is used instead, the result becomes 6006.72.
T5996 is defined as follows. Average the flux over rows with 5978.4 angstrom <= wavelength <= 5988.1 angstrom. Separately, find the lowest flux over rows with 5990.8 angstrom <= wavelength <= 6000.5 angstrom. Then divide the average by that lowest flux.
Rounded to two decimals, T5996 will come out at 1.09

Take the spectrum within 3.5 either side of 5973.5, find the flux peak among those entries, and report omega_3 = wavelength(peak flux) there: 5972.24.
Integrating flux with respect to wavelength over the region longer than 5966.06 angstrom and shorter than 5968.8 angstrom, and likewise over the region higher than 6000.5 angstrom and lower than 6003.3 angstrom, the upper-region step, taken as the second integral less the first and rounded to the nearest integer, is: -1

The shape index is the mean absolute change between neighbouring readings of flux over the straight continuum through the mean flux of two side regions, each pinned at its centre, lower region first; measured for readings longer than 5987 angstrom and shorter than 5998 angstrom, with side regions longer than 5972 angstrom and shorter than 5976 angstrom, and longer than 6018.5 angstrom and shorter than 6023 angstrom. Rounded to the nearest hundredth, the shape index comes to 0.13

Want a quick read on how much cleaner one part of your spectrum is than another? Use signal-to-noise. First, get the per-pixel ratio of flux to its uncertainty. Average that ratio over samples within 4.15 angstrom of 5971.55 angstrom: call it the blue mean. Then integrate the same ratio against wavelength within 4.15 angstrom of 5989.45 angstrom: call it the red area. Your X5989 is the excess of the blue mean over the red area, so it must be -46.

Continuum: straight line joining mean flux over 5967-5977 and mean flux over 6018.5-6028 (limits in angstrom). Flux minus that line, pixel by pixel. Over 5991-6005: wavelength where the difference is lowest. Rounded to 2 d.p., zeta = 5995.67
